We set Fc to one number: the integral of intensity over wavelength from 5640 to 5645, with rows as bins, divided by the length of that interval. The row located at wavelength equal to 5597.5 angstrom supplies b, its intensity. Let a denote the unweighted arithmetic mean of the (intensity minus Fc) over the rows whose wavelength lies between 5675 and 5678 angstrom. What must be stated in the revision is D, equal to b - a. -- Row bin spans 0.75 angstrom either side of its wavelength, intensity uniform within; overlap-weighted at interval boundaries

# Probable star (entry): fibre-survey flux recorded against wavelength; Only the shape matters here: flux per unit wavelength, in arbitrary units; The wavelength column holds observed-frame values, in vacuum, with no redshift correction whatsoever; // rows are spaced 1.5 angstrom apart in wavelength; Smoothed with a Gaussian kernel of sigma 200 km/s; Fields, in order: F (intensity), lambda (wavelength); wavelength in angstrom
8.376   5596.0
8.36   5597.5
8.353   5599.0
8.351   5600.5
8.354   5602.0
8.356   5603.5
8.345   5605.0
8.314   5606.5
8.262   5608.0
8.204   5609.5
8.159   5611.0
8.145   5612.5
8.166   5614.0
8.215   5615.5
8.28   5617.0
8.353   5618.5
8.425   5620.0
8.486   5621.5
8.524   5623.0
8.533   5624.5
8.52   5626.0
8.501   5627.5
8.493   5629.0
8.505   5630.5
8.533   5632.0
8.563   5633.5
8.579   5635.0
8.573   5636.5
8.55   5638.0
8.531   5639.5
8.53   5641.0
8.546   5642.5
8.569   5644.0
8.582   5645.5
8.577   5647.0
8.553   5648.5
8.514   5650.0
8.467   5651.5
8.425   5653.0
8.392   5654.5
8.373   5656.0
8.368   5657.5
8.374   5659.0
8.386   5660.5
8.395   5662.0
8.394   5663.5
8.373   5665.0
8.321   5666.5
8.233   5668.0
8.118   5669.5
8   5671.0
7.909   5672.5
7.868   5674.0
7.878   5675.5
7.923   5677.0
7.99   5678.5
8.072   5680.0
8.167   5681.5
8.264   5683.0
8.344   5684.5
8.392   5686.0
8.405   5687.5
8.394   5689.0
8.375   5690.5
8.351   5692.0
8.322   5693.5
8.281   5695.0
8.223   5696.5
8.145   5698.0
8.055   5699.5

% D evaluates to 9.01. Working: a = -0.6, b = 8.36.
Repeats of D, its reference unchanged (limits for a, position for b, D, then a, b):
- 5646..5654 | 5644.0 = 8.61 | 0.0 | 8.569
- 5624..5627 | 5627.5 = 8.52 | 0.0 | 8.501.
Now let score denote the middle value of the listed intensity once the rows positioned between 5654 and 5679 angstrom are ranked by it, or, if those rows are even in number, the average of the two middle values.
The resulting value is 8.32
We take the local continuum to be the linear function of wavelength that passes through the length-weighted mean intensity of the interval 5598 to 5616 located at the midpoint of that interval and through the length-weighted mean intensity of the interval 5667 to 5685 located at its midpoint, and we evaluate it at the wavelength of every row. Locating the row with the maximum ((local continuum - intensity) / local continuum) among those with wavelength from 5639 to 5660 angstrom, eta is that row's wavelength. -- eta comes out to 5657.5 angstrom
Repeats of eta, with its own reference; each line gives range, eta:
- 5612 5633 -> 5612.5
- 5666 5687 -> 5674.0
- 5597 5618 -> 5612.5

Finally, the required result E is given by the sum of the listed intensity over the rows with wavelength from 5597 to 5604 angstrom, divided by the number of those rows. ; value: 8.35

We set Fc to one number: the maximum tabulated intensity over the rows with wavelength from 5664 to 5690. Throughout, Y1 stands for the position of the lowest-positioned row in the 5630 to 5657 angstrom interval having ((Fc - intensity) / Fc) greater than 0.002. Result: 5656.0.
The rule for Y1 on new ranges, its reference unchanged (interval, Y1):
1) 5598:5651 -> 5599.0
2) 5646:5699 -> 5656.0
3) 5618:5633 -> 5618.5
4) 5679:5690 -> 5680.0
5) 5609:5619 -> 5609.5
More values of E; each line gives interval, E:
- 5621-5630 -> 8.51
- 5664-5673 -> 8.16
